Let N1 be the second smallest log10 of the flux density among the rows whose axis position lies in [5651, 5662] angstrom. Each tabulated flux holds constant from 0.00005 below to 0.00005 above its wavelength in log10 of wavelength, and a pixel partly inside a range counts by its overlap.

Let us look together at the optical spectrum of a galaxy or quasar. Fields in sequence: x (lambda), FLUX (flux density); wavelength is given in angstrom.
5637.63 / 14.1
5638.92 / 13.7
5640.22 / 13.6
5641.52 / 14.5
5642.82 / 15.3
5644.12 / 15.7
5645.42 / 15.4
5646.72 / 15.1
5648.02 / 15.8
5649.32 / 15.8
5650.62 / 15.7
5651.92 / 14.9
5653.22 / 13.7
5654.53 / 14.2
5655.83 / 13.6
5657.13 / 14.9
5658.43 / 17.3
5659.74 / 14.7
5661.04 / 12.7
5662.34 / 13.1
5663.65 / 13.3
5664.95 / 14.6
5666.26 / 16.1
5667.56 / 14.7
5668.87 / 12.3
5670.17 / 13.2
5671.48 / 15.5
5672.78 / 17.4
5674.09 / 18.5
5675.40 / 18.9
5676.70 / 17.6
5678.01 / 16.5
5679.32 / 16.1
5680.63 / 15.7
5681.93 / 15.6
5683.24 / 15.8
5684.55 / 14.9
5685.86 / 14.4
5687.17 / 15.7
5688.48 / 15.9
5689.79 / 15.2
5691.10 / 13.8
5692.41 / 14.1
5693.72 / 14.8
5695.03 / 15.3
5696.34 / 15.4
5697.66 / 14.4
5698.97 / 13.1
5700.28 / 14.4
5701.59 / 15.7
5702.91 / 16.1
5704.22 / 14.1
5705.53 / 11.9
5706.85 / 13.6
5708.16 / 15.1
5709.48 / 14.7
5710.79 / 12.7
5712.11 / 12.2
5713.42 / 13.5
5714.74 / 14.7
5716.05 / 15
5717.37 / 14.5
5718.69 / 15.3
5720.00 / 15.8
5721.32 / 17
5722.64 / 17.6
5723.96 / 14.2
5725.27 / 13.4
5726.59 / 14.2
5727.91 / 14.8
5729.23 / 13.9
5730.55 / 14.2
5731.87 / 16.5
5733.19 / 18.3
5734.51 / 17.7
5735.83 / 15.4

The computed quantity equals 1.13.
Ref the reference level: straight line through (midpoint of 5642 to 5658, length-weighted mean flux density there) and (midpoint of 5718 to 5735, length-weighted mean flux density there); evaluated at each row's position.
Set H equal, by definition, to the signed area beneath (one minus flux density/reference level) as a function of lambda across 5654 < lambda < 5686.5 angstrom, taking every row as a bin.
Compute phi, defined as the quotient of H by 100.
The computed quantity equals -0.0018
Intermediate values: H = -0.18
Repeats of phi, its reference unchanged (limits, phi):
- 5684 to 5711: 0.0142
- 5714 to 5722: 0.0008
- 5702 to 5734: 0.0161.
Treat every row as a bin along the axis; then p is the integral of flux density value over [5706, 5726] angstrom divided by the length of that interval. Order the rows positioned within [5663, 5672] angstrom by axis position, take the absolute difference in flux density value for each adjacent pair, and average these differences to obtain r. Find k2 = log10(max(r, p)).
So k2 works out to 1.16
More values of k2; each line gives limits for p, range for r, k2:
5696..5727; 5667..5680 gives 1.16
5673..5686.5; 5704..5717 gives 1.22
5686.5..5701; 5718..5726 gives 1.17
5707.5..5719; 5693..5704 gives 1.15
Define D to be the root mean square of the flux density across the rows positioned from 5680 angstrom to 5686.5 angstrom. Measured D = 15.3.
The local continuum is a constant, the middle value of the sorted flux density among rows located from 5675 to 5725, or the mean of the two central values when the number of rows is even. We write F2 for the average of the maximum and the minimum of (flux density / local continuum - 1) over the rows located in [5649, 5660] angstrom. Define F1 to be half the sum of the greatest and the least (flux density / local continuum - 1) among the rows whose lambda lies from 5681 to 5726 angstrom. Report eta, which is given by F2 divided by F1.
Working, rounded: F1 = -0.02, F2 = 0.027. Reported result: -1.3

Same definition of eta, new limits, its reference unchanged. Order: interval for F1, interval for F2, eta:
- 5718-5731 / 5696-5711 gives -2.3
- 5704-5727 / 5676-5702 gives -1.0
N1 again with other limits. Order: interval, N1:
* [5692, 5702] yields 1.15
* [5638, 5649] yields 1.14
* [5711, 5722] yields 1.13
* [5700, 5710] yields 1.13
